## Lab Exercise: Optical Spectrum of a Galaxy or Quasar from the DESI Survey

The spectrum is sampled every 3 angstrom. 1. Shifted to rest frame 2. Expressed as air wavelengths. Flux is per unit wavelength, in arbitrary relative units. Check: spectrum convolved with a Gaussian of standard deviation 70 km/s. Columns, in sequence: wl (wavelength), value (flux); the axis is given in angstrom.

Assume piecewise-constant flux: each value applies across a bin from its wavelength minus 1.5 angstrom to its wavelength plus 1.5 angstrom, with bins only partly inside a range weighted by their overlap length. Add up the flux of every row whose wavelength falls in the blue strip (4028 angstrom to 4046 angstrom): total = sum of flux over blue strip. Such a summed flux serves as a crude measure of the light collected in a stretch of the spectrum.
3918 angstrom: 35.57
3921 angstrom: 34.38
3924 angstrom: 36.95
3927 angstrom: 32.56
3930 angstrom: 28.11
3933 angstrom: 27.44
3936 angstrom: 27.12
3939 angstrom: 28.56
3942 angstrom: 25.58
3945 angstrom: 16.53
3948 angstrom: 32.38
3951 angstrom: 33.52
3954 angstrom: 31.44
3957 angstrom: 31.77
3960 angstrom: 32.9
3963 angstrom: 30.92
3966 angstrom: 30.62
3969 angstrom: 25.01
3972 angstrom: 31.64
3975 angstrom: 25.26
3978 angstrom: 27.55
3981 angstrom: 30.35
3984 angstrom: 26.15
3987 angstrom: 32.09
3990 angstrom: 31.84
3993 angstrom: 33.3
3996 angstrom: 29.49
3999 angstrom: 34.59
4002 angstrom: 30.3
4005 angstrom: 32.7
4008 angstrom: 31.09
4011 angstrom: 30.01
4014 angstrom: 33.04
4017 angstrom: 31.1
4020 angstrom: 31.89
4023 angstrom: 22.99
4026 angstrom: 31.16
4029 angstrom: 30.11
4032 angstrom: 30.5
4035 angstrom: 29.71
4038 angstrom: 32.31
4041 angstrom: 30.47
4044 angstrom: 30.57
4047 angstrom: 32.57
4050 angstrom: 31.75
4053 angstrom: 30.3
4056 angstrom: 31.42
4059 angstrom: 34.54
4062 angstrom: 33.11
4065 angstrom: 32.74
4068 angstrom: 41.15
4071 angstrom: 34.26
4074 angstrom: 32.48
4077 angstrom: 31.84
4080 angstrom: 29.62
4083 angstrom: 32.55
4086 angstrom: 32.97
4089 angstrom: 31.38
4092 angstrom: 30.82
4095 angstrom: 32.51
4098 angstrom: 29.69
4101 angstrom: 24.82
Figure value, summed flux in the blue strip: 184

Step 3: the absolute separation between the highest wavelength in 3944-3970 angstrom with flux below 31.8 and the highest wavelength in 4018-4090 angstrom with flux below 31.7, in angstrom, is 120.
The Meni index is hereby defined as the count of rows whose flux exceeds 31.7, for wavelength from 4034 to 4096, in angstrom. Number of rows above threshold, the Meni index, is 13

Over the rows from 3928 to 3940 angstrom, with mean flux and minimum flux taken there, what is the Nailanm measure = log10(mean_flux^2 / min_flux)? 1.46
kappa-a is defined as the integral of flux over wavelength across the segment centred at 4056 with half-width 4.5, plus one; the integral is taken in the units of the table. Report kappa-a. 290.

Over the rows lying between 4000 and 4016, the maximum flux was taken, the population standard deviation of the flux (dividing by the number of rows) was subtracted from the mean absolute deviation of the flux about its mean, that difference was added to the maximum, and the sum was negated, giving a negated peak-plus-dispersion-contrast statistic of -33.0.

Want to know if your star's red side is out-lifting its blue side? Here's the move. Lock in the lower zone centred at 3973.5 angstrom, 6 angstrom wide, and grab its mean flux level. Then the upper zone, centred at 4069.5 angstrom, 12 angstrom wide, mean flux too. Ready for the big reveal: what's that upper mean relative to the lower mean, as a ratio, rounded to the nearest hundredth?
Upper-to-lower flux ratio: 1.24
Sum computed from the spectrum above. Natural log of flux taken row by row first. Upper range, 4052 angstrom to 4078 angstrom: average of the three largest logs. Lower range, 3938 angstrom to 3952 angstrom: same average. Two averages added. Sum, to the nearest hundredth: 7.05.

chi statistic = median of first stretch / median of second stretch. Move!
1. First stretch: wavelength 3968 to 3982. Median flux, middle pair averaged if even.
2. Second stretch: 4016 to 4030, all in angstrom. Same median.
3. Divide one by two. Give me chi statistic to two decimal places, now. 0.89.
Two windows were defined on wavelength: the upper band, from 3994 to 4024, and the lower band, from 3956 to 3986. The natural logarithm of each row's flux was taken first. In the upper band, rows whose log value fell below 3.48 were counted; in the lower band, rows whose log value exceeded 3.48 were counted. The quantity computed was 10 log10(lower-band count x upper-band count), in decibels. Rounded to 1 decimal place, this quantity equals 8.5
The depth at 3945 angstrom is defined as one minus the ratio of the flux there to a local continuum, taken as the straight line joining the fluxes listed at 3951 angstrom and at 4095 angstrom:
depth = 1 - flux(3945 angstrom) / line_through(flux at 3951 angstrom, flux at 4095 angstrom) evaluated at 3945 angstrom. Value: 0.51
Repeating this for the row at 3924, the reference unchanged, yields -0.10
